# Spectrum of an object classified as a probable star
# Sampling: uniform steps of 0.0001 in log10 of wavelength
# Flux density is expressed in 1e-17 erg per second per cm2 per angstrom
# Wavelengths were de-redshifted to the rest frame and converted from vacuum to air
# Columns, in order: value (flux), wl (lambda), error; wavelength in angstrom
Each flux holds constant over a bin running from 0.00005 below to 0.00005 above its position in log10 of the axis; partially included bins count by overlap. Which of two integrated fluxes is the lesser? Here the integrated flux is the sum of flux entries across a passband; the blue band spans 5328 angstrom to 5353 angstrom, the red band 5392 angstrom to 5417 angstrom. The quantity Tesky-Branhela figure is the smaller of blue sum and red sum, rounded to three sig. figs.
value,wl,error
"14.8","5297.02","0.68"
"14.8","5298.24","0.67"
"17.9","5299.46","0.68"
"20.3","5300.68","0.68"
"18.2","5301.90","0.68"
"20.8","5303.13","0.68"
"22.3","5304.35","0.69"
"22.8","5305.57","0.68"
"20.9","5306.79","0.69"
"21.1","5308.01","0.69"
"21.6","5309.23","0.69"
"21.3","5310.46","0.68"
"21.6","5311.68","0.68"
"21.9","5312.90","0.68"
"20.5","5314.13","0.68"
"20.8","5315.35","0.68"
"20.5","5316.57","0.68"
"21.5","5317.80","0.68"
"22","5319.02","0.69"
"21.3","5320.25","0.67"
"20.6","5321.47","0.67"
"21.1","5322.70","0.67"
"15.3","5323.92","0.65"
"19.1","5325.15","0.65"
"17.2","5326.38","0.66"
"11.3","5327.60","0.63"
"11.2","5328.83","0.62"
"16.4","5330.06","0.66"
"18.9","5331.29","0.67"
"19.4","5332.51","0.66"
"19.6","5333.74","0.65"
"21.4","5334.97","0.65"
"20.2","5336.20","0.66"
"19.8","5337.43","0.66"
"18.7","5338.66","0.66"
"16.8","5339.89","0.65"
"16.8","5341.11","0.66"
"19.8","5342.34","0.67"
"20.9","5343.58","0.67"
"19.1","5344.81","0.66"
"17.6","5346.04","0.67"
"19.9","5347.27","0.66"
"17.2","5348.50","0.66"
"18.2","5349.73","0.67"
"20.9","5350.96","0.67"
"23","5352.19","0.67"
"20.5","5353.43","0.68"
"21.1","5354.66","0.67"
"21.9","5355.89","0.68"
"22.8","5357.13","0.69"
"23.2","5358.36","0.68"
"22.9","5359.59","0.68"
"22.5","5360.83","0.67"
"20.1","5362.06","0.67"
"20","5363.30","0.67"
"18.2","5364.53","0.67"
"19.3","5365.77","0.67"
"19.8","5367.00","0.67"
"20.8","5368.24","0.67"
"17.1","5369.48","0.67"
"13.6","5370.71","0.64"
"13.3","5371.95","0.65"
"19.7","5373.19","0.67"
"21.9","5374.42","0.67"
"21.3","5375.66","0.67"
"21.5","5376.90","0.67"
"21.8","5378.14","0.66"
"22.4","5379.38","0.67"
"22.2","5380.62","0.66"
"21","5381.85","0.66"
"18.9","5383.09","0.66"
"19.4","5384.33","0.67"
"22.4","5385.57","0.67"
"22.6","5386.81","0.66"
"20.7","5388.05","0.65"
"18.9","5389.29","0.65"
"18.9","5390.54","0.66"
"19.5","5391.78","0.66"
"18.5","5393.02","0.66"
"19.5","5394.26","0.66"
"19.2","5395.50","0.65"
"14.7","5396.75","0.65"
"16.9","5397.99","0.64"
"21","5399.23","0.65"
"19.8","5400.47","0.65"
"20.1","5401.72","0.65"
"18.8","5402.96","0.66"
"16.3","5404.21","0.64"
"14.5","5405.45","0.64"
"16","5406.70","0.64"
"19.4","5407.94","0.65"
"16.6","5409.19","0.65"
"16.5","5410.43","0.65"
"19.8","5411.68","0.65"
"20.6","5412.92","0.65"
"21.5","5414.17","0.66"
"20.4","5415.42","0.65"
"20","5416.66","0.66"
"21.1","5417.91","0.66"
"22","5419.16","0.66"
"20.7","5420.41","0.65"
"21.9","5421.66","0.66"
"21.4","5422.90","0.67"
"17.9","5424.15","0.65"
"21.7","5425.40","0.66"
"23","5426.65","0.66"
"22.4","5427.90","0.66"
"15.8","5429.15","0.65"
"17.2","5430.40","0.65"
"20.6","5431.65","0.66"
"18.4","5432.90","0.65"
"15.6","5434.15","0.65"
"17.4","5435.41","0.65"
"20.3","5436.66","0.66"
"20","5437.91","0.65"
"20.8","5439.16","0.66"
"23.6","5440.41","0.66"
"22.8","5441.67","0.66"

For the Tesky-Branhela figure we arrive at 370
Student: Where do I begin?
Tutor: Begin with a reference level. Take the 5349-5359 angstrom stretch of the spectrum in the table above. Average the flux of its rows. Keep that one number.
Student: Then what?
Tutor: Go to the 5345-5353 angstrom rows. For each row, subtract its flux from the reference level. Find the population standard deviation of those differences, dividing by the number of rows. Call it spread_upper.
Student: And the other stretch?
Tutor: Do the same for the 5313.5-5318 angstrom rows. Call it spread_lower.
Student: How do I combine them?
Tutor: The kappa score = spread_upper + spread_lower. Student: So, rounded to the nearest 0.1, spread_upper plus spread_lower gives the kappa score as 2.4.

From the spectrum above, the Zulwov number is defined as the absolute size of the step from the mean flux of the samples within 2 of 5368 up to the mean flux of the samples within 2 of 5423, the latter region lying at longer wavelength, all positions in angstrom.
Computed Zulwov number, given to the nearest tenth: 1.2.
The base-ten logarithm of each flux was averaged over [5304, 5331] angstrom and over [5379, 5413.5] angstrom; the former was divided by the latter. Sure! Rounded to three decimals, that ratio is 1.006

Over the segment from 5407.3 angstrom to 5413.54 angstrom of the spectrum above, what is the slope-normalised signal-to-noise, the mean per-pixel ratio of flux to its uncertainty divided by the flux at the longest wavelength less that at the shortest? 24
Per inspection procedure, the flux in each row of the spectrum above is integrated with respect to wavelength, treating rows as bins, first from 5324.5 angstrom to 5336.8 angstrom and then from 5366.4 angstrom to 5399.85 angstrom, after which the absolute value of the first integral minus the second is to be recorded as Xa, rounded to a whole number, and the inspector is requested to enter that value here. 439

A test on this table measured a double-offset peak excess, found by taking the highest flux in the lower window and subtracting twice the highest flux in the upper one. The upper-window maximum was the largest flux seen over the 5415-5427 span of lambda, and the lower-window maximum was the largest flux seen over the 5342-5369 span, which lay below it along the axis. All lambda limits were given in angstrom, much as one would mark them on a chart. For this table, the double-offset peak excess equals -22.8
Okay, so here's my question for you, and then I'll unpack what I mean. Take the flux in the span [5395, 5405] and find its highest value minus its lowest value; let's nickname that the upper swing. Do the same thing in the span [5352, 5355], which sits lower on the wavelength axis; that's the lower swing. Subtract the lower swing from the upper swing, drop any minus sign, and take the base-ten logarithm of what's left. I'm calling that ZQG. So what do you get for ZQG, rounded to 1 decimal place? 0.6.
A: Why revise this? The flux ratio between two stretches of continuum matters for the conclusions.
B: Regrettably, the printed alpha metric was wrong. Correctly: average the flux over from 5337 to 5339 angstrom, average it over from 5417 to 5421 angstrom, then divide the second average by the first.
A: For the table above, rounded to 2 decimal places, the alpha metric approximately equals 1.10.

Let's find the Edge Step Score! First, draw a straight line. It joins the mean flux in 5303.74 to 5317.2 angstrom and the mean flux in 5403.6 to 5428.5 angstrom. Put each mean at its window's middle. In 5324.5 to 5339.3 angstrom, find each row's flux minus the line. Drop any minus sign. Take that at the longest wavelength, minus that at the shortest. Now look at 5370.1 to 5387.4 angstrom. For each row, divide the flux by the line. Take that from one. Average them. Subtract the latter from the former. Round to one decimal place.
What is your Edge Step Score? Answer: 0.2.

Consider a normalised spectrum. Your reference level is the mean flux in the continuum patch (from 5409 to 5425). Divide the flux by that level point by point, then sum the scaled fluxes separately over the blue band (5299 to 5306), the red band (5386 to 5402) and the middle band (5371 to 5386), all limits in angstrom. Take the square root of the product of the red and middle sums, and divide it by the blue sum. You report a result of 2.0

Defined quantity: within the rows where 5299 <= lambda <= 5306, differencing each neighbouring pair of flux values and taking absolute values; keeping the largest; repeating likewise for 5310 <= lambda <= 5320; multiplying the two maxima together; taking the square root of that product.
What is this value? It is 1.9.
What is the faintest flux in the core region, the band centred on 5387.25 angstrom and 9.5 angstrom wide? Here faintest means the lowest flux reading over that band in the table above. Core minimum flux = 18.9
